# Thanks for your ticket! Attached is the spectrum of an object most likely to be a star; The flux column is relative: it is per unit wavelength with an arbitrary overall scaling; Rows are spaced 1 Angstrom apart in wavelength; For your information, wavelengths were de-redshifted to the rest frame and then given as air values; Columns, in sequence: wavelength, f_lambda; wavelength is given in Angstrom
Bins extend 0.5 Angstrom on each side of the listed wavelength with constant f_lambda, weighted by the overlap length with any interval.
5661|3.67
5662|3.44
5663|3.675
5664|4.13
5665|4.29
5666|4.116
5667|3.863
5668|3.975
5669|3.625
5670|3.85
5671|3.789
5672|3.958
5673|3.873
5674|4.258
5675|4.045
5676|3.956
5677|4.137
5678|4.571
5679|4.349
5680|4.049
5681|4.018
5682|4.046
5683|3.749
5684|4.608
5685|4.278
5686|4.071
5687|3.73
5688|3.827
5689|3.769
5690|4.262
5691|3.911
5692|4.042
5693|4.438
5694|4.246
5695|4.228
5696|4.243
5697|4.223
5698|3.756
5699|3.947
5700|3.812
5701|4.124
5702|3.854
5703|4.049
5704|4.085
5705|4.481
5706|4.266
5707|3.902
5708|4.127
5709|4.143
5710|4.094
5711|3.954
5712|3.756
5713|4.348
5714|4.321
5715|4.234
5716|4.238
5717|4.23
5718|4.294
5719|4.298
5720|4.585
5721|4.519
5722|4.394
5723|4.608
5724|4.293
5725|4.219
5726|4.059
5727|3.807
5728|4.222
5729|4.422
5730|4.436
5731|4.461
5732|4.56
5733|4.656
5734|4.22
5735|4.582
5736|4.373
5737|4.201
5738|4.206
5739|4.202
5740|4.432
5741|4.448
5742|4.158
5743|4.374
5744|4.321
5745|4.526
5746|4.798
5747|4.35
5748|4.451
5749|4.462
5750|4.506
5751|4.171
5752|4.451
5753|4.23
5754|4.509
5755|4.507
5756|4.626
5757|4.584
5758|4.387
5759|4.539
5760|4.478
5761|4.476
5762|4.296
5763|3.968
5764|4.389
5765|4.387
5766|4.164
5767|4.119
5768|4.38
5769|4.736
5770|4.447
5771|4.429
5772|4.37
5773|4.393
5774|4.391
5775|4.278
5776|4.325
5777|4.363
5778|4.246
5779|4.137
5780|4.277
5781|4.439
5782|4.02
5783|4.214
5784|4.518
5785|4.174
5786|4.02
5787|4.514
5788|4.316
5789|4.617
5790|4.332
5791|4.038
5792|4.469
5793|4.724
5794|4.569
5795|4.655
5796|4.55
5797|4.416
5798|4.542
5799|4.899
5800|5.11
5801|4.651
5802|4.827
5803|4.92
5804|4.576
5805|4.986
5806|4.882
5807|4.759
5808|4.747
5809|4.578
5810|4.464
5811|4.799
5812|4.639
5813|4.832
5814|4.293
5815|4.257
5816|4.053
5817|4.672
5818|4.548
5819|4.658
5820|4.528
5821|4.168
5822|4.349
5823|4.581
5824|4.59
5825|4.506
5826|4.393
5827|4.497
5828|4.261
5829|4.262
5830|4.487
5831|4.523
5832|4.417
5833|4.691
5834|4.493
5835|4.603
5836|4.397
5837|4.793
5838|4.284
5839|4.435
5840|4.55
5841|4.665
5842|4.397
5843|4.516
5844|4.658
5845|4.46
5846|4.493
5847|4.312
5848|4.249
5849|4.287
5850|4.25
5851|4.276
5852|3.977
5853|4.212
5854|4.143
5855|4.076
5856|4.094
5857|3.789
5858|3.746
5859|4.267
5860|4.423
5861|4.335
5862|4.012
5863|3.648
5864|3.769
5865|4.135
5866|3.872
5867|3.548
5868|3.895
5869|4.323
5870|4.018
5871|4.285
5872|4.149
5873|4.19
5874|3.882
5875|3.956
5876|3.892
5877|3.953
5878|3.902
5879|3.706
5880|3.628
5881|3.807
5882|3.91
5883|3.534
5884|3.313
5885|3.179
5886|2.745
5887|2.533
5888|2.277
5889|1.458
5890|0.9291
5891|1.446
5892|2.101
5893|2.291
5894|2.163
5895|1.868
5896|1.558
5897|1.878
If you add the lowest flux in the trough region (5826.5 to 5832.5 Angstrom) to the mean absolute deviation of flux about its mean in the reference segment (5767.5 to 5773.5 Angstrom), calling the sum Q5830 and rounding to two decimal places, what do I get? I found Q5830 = 4.35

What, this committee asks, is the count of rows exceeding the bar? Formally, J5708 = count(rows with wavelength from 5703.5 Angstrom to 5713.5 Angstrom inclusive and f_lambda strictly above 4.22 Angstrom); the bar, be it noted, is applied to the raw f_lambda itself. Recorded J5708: 3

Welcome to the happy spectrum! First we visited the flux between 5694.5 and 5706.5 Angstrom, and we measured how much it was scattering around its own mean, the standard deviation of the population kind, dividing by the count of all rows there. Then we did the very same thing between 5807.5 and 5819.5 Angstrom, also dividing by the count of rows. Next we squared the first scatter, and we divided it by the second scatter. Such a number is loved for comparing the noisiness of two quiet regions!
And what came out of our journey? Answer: 0.187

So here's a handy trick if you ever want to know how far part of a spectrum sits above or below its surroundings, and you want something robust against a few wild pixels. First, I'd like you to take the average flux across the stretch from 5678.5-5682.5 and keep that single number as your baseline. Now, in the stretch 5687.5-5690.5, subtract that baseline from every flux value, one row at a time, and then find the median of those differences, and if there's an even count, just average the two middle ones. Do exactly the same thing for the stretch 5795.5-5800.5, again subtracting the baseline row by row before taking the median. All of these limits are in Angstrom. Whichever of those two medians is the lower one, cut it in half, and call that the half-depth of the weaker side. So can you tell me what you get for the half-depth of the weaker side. -0.1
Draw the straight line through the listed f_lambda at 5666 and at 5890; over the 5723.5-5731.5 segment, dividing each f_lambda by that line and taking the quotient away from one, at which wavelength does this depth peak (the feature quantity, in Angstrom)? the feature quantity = 5727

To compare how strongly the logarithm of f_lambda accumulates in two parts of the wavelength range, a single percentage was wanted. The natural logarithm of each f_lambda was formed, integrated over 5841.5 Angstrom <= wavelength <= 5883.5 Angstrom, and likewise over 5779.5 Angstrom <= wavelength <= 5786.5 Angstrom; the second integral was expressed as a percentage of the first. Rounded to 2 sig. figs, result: 17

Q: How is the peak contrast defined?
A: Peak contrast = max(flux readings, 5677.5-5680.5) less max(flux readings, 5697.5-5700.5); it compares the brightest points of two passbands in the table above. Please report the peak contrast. 0.62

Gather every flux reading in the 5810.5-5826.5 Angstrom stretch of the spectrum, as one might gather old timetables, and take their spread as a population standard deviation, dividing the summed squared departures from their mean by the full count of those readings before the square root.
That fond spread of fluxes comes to 0.21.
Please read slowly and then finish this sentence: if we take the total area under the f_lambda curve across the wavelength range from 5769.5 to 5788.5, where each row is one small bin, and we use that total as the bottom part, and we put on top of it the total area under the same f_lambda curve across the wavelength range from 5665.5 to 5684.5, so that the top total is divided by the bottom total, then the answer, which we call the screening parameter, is 0.94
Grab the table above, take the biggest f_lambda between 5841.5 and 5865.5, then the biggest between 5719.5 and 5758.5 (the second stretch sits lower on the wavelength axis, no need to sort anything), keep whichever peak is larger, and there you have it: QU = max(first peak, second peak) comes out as 4.80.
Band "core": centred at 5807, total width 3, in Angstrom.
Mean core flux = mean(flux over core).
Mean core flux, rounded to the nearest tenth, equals 4.8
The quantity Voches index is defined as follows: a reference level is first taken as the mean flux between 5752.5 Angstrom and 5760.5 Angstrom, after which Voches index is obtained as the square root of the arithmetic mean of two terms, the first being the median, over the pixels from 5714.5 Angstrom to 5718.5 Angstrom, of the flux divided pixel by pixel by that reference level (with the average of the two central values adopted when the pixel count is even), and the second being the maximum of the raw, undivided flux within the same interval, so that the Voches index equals 1.618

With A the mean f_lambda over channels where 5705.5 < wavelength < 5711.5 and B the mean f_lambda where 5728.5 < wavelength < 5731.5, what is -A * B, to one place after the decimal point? -18.1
